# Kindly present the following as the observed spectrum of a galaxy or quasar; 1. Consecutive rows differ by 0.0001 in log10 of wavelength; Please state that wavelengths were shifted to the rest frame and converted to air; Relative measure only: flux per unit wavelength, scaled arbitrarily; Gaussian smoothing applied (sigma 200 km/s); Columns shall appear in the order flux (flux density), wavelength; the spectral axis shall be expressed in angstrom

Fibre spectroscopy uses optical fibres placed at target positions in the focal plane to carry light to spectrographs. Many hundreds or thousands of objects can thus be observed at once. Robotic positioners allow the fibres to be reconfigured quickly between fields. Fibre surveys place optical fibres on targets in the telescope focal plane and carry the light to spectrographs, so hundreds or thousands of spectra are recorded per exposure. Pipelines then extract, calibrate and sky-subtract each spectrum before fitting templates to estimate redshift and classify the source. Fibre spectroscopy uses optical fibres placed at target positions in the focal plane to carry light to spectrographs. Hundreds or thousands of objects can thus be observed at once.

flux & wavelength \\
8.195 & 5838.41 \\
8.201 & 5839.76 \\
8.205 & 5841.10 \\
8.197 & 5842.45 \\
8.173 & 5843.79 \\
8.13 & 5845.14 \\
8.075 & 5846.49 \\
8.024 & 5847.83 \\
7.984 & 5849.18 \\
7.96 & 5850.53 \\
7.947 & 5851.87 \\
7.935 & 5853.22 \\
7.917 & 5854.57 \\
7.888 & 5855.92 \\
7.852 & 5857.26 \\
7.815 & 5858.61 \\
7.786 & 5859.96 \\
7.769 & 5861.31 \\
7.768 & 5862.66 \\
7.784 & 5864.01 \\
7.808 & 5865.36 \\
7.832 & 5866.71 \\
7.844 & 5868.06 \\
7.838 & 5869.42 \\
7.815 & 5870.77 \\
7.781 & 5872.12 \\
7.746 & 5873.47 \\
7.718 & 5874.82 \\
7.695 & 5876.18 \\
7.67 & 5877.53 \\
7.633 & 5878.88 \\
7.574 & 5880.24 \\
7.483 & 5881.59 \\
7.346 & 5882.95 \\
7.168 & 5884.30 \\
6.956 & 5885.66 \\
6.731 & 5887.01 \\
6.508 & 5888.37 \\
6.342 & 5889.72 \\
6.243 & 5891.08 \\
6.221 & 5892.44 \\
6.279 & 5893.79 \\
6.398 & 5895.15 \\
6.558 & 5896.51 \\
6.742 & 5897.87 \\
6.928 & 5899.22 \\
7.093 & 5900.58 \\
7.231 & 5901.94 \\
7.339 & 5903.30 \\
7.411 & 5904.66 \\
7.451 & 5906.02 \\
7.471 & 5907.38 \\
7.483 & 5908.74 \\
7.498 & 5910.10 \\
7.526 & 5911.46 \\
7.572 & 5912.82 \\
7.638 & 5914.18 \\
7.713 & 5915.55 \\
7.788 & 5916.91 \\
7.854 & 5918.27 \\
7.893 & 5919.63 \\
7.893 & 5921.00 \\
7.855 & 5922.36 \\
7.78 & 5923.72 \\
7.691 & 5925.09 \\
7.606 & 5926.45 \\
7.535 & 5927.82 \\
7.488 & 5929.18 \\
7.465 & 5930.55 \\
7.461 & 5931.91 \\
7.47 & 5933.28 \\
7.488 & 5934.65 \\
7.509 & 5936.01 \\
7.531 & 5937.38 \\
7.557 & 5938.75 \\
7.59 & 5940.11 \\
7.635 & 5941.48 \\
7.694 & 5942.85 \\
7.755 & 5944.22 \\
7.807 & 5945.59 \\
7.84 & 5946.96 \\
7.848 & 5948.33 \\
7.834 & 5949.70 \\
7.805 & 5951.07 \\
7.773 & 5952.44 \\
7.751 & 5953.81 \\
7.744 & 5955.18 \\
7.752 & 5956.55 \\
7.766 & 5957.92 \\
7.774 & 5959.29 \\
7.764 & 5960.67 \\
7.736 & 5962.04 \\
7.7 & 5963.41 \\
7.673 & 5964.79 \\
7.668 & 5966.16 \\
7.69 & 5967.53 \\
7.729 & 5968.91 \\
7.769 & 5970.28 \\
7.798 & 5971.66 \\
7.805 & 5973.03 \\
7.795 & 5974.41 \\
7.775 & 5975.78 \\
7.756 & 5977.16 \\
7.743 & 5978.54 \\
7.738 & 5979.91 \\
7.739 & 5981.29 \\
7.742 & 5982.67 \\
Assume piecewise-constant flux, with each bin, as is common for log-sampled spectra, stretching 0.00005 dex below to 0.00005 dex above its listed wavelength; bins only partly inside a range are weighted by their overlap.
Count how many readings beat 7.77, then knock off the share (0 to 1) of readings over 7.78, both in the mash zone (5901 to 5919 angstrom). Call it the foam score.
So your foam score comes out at 1.8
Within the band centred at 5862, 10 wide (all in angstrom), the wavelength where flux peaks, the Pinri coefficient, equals 5857.26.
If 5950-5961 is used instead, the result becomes 5951.07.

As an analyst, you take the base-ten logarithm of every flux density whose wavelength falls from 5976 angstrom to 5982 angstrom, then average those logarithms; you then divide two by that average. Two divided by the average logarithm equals 2.25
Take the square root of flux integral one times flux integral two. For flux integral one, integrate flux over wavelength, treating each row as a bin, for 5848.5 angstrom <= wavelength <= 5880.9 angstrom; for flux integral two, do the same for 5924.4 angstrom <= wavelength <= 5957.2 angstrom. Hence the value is 252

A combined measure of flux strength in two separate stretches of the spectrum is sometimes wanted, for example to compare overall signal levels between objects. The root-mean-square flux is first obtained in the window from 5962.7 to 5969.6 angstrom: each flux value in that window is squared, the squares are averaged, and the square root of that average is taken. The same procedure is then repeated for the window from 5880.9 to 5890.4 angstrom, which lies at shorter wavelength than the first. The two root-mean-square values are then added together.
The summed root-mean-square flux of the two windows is 14.6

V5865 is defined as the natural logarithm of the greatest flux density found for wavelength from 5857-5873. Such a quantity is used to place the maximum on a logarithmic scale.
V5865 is 2.06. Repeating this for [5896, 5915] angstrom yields 2.03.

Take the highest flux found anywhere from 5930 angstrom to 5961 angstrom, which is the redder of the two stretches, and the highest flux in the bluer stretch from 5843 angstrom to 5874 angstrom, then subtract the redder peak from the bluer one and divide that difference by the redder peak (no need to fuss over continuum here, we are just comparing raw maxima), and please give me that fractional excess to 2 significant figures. 0.041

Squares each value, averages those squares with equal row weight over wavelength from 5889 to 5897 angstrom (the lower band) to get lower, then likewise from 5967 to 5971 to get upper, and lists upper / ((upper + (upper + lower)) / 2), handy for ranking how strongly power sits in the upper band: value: 0.75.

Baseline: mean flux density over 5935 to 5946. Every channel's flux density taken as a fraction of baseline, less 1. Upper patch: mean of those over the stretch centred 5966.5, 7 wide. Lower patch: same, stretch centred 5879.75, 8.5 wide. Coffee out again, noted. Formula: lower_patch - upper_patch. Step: -0.02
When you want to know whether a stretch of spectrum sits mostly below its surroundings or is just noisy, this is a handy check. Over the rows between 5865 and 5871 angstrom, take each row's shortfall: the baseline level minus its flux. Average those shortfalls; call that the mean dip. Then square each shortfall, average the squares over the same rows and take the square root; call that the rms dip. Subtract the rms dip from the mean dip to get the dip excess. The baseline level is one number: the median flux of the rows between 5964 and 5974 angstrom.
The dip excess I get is -0.20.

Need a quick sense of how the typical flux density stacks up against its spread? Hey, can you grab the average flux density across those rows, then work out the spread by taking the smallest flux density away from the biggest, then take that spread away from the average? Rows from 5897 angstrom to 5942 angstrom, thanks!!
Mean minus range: 6.4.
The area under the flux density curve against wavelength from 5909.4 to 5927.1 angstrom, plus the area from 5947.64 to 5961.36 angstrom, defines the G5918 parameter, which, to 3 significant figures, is 243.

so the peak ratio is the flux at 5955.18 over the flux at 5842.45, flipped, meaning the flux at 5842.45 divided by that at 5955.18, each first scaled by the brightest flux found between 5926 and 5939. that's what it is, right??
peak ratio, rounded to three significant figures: 1.06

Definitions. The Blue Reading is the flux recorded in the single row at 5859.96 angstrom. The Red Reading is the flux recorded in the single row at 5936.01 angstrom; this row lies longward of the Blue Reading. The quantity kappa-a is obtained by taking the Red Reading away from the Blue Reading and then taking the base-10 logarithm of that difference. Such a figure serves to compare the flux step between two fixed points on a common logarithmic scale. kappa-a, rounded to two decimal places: -0.56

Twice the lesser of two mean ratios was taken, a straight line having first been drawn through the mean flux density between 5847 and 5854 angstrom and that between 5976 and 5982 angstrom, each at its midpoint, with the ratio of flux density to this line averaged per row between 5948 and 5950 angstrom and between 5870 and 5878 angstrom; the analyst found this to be 2.0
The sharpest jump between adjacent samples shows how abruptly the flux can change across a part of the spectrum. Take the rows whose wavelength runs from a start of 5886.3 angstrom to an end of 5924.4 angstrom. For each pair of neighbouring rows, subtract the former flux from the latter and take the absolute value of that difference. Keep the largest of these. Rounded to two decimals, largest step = 0.22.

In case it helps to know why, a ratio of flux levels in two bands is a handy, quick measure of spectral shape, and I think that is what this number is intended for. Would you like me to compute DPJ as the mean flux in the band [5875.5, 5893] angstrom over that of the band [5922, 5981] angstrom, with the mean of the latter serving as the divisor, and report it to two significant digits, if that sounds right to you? 0.92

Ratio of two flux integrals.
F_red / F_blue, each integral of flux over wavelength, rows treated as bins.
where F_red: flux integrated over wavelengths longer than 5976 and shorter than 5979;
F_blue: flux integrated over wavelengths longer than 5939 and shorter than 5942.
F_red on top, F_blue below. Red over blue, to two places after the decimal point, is 1.02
